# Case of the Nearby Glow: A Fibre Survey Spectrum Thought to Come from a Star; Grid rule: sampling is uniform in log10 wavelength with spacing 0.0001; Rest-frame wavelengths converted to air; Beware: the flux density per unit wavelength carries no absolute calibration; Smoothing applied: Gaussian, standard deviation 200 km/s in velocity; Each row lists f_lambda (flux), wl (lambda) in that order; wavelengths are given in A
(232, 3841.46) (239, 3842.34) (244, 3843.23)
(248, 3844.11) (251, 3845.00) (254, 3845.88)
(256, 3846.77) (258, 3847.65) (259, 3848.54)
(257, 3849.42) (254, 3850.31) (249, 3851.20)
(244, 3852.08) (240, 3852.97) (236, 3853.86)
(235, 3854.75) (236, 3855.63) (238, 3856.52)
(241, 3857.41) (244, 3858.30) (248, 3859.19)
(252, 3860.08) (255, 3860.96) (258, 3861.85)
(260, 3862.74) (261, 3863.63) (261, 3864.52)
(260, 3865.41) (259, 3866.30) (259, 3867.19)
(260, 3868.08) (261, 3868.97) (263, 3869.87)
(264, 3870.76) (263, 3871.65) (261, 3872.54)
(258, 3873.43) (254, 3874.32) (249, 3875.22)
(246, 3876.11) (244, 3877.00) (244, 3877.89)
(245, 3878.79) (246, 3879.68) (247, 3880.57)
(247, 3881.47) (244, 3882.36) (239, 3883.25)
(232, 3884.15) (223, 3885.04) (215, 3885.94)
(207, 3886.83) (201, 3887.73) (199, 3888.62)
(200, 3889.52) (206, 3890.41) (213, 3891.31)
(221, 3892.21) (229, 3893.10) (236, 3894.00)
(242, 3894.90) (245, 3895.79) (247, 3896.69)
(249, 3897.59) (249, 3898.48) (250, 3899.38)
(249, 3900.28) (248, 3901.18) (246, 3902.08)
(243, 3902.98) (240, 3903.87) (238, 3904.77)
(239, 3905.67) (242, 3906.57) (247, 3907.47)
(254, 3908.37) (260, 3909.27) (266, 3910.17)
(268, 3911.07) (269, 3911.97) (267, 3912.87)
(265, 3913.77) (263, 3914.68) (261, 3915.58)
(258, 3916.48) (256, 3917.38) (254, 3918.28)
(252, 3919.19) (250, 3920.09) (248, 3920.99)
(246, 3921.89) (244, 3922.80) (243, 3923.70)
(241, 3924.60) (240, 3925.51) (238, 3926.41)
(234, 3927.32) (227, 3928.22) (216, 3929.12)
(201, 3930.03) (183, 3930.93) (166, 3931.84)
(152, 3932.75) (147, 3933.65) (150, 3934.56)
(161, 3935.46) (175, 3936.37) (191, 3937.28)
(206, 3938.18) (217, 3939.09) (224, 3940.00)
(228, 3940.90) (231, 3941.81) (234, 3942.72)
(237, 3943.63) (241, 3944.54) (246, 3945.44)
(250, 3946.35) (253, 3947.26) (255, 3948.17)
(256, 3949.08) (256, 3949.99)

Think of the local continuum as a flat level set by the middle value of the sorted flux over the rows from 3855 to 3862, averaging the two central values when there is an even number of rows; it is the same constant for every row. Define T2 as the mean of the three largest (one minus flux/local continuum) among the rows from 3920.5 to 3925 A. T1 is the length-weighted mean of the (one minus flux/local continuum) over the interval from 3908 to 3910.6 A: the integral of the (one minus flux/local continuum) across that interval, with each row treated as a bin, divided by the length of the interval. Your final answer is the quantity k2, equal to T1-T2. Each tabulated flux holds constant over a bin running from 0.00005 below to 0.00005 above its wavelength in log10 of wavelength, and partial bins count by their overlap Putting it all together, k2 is -0.07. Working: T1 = -0.06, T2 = 0.014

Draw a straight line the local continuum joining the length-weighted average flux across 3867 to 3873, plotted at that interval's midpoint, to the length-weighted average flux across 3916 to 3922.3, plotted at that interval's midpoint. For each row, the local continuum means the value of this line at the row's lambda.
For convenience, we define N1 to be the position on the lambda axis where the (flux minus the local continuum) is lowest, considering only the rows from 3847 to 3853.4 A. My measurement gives 3852.97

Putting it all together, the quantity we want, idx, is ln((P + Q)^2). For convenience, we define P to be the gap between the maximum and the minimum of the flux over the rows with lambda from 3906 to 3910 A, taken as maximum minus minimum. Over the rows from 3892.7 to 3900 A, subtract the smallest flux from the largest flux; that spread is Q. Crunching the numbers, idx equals 7.33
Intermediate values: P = 18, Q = 21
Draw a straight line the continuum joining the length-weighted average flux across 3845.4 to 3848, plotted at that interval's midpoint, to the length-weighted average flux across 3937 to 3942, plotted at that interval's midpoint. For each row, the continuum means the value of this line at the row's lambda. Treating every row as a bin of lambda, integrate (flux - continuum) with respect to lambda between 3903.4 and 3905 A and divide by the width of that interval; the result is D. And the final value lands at 8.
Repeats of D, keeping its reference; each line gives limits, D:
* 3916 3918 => 31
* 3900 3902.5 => 15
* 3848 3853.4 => -4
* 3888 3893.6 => -26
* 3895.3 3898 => 12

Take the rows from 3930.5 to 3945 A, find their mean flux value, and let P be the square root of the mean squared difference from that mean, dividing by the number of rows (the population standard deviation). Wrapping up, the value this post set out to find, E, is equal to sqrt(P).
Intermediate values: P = 33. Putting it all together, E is 5.8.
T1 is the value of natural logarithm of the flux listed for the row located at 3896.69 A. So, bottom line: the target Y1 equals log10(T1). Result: 0.741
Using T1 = 5.51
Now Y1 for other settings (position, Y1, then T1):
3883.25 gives 0.739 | 5.48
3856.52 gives 0.738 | 5.47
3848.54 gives 0.745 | 5.56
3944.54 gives 0.739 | 5.48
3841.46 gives 0.736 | 5.45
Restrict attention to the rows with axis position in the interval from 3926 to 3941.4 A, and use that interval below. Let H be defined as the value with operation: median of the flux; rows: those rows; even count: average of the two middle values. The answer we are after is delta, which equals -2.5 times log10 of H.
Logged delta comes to -5.76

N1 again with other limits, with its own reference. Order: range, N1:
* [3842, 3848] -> 3842.34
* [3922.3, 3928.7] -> 3928.22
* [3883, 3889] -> 3888.62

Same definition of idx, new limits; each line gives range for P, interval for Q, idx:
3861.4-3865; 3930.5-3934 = 7.33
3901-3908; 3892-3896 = 7.05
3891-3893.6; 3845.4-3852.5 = 6.87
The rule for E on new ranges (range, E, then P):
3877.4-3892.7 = 4.3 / 18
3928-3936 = 5.3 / 28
